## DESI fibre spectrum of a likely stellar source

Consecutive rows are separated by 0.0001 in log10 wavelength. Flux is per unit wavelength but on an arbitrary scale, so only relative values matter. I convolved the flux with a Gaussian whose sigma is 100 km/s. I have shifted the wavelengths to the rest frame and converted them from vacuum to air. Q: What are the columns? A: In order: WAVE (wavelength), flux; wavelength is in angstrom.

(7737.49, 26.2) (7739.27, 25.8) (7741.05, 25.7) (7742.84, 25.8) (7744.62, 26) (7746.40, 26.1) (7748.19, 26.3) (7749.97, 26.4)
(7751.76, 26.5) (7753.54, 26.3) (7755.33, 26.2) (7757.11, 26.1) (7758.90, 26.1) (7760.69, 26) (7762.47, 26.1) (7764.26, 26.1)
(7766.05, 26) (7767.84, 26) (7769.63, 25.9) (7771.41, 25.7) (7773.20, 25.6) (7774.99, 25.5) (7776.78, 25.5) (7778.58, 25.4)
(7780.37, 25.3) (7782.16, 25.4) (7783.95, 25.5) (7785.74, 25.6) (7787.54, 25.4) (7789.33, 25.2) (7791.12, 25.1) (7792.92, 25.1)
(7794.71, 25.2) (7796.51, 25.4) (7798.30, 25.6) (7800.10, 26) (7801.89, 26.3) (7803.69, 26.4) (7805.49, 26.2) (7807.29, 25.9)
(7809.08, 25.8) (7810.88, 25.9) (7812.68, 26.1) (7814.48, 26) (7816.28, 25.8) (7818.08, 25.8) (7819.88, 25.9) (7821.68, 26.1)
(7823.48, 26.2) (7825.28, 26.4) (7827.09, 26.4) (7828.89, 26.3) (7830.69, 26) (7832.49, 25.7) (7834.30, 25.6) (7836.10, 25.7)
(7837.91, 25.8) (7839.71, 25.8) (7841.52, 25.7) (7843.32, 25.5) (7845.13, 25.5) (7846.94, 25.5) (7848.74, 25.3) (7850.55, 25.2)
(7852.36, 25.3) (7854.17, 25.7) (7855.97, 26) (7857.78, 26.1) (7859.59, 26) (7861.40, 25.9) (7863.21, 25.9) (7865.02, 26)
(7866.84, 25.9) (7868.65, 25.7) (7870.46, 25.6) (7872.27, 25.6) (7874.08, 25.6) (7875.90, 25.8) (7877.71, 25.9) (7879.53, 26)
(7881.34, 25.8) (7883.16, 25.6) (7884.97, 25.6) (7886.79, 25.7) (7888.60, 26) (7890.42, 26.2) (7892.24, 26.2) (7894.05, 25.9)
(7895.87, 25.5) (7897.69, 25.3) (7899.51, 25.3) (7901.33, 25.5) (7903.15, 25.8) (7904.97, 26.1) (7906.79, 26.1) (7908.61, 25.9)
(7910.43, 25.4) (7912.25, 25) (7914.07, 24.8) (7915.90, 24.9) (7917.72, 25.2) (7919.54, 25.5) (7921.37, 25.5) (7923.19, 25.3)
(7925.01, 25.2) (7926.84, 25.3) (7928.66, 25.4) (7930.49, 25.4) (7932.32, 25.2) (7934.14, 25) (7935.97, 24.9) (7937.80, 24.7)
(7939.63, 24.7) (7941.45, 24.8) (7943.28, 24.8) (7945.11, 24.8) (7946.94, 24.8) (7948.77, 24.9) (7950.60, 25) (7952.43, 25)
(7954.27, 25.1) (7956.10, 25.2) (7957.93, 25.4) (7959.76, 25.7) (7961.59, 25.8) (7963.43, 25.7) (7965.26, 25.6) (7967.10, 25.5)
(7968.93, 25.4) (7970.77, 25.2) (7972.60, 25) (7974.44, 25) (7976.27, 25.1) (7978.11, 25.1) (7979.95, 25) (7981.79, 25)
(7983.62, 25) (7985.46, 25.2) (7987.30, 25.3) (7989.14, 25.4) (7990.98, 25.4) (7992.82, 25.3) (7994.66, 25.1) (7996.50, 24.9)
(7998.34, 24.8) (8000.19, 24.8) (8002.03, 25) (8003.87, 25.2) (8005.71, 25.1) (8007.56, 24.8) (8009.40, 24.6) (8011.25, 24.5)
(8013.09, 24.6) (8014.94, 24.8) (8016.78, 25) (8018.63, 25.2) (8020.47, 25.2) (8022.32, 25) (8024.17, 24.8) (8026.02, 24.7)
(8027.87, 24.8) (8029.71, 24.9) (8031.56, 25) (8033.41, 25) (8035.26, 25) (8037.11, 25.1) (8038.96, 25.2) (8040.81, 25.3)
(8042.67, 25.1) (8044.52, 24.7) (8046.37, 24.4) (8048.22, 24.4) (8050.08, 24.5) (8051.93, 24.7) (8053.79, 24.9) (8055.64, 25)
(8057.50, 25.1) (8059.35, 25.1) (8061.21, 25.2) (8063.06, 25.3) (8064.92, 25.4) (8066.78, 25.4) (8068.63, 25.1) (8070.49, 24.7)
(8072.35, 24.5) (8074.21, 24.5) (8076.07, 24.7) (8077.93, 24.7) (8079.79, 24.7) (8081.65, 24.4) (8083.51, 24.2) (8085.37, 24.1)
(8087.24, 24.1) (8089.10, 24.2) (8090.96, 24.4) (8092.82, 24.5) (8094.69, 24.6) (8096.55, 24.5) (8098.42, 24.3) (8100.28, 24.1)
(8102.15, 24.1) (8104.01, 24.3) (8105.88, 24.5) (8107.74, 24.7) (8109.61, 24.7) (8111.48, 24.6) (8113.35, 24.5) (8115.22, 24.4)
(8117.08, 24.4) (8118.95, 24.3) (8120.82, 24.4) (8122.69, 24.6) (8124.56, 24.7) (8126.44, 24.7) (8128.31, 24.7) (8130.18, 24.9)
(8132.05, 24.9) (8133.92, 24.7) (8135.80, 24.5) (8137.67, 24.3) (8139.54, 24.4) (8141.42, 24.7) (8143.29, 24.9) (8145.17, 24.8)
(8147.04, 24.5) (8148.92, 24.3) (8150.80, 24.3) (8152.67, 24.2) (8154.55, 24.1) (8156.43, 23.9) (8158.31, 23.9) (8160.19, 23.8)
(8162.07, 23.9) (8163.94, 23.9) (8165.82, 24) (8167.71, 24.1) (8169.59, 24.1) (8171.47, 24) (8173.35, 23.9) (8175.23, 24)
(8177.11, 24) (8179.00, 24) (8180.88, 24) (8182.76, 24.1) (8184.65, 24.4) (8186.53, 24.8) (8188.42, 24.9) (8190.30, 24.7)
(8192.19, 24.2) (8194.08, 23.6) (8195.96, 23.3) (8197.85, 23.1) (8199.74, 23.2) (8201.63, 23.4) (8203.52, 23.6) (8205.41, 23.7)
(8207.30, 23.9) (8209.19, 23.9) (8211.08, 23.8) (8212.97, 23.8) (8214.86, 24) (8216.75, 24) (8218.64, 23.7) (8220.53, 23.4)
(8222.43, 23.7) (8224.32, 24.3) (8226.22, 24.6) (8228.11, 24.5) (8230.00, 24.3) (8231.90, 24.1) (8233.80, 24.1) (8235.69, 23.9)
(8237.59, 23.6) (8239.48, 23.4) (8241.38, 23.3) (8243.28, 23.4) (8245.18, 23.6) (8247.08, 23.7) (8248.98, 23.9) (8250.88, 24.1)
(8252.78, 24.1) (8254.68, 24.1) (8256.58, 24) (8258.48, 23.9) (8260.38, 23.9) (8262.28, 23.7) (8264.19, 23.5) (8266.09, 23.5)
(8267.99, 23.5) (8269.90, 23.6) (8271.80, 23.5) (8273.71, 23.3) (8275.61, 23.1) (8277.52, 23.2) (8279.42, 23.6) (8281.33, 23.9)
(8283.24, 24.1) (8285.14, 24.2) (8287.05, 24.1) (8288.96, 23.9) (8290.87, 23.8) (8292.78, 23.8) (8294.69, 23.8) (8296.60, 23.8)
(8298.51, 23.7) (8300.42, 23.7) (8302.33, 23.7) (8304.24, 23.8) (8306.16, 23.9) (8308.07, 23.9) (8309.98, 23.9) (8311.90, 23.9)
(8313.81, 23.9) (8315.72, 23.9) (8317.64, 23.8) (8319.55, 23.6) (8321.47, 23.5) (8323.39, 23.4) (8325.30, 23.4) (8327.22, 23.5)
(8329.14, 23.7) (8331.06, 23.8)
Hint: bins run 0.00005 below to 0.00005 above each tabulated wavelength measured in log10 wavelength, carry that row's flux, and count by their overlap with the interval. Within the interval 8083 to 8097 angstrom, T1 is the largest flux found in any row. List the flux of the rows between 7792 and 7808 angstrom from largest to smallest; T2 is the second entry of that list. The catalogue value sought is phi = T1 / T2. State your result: 0.94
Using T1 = 24.6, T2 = 26.3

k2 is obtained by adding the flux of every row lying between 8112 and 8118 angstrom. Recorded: 73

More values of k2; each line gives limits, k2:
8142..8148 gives 74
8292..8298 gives 71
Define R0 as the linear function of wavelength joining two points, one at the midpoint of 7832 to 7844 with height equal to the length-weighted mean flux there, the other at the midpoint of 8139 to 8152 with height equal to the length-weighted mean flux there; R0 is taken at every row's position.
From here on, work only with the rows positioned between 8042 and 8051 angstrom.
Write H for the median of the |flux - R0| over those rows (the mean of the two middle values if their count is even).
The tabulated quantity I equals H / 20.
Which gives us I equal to 0.020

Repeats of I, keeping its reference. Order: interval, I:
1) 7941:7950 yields 0.025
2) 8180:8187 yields 0.018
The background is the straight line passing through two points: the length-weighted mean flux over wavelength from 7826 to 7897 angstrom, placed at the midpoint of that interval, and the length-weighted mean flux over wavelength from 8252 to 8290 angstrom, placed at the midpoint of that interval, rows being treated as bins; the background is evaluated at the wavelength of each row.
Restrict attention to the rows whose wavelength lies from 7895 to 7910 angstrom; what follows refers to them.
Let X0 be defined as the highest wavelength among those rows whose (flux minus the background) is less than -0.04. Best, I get 7901.33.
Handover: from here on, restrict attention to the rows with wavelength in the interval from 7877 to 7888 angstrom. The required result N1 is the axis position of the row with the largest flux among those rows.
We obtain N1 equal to 7879.53 angstrom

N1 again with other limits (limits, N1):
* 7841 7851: 7841.52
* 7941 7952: 7950.60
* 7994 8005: 8003.87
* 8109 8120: 8109.61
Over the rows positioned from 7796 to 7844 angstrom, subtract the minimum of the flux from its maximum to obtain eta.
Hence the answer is 1.00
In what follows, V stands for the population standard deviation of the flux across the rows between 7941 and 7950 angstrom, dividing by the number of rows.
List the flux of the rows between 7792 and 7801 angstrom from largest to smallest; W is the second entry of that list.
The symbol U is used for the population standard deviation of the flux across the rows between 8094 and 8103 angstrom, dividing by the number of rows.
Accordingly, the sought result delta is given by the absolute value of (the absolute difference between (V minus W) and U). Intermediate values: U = 0.204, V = 0.04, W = 25.6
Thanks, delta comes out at 25.8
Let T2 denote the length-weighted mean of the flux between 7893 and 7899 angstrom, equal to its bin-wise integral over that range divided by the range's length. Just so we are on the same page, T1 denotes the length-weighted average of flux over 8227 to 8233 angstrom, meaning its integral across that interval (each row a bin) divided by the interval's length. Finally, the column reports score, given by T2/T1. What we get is 1.05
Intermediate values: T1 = 24.3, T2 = 25.6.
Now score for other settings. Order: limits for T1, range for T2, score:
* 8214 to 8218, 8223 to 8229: 1.02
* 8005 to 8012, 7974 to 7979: 1.02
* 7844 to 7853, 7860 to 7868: 1.02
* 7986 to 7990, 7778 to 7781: 1.00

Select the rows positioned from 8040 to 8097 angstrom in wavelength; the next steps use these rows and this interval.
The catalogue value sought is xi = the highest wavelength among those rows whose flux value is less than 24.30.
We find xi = 8089.10 angstrom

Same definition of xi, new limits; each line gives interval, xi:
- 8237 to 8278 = 8277.52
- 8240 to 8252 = 8250.88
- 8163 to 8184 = 8182.76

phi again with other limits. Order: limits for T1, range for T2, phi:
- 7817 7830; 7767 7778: 1.02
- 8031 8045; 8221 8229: 1.03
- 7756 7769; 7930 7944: 1.04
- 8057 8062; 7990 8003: 1.00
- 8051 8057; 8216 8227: 1.03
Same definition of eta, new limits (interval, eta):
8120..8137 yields 0.50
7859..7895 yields 0.60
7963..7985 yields 0.70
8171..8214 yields 1.80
